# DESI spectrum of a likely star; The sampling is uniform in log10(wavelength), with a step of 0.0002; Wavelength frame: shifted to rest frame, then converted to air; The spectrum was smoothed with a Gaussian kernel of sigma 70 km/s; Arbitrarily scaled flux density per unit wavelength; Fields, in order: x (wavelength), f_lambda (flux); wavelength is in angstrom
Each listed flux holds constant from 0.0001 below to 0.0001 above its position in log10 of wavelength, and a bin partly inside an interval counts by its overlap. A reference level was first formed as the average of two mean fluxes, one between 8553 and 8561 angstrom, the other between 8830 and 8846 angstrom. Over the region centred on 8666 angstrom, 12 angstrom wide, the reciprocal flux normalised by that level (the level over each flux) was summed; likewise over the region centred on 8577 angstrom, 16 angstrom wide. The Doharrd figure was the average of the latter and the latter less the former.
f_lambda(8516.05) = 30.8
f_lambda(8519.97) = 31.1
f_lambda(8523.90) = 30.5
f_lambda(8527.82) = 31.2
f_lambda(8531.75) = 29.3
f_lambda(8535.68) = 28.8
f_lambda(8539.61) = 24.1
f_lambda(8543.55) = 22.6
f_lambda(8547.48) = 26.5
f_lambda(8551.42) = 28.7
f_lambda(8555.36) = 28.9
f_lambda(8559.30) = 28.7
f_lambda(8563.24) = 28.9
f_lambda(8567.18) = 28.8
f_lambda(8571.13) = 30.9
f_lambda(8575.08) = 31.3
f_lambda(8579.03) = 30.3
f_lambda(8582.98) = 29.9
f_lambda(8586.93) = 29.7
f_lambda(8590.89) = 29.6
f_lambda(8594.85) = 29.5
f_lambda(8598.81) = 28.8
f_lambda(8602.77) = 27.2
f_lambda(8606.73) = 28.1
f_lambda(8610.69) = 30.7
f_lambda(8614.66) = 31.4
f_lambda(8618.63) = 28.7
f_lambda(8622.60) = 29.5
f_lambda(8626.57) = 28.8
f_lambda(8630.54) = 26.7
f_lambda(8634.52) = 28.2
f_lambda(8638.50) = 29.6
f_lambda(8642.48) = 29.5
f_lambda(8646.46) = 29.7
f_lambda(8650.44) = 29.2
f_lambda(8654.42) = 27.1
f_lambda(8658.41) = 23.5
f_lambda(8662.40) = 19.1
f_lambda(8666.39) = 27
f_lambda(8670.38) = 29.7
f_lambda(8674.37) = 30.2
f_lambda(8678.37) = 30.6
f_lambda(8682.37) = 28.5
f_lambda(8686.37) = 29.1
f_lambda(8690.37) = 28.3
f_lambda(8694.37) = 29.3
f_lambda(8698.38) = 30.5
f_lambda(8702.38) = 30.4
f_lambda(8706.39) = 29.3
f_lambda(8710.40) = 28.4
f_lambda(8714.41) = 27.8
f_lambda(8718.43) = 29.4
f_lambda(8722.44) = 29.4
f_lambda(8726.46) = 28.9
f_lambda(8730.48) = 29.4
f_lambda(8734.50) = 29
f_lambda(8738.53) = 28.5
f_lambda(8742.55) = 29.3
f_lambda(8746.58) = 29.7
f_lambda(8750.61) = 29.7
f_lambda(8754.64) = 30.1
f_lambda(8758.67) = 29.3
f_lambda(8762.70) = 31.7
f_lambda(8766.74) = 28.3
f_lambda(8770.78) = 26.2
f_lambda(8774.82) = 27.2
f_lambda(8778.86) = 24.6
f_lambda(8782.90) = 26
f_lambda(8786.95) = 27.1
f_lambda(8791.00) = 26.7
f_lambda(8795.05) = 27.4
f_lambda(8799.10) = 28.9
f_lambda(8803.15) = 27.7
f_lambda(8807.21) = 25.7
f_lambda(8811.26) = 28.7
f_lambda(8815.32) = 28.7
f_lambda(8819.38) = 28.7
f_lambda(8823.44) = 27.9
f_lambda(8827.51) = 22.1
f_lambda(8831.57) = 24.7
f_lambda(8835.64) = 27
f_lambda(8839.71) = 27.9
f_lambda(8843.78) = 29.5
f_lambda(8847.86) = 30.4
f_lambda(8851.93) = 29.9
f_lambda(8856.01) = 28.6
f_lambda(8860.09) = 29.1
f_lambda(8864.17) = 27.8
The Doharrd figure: 1.9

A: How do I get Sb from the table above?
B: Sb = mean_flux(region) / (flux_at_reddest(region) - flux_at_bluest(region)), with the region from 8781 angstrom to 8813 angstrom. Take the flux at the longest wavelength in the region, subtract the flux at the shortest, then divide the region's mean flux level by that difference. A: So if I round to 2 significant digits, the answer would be 10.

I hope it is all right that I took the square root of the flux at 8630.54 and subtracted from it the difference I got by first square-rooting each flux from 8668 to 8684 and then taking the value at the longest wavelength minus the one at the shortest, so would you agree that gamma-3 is 5.28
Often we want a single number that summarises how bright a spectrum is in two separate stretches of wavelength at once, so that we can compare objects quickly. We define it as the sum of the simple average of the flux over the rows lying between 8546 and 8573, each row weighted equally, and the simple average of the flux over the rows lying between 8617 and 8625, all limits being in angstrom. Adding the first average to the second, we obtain 57.9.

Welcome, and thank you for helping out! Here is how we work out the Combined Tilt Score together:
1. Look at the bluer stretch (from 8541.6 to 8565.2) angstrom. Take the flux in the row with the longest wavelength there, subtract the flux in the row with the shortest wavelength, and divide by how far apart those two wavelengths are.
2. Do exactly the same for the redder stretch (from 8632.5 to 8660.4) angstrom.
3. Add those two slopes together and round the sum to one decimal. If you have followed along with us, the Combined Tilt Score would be 0.1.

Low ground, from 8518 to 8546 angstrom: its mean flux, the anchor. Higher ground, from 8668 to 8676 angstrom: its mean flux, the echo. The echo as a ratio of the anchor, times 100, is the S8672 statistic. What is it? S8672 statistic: 106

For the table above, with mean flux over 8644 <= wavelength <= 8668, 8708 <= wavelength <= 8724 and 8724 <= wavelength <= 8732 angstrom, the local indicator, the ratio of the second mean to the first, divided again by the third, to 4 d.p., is 0.0380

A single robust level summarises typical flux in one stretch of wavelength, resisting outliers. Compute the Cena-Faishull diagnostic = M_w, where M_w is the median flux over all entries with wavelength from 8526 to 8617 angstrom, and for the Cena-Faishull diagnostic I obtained 28.9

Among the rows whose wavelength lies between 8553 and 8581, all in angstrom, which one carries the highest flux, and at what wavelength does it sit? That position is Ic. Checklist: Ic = 8575.08 angstrom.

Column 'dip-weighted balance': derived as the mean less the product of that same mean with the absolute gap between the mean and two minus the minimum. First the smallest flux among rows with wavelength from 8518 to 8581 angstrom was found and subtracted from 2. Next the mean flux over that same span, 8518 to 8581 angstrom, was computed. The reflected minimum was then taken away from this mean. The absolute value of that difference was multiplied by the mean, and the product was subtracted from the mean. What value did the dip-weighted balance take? -1393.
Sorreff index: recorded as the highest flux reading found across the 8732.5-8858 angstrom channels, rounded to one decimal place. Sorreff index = 31.7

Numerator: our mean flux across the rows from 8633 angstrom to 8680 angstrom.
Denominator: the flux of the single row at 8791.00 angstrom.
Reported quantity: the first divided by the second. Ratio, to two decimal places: 1.04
